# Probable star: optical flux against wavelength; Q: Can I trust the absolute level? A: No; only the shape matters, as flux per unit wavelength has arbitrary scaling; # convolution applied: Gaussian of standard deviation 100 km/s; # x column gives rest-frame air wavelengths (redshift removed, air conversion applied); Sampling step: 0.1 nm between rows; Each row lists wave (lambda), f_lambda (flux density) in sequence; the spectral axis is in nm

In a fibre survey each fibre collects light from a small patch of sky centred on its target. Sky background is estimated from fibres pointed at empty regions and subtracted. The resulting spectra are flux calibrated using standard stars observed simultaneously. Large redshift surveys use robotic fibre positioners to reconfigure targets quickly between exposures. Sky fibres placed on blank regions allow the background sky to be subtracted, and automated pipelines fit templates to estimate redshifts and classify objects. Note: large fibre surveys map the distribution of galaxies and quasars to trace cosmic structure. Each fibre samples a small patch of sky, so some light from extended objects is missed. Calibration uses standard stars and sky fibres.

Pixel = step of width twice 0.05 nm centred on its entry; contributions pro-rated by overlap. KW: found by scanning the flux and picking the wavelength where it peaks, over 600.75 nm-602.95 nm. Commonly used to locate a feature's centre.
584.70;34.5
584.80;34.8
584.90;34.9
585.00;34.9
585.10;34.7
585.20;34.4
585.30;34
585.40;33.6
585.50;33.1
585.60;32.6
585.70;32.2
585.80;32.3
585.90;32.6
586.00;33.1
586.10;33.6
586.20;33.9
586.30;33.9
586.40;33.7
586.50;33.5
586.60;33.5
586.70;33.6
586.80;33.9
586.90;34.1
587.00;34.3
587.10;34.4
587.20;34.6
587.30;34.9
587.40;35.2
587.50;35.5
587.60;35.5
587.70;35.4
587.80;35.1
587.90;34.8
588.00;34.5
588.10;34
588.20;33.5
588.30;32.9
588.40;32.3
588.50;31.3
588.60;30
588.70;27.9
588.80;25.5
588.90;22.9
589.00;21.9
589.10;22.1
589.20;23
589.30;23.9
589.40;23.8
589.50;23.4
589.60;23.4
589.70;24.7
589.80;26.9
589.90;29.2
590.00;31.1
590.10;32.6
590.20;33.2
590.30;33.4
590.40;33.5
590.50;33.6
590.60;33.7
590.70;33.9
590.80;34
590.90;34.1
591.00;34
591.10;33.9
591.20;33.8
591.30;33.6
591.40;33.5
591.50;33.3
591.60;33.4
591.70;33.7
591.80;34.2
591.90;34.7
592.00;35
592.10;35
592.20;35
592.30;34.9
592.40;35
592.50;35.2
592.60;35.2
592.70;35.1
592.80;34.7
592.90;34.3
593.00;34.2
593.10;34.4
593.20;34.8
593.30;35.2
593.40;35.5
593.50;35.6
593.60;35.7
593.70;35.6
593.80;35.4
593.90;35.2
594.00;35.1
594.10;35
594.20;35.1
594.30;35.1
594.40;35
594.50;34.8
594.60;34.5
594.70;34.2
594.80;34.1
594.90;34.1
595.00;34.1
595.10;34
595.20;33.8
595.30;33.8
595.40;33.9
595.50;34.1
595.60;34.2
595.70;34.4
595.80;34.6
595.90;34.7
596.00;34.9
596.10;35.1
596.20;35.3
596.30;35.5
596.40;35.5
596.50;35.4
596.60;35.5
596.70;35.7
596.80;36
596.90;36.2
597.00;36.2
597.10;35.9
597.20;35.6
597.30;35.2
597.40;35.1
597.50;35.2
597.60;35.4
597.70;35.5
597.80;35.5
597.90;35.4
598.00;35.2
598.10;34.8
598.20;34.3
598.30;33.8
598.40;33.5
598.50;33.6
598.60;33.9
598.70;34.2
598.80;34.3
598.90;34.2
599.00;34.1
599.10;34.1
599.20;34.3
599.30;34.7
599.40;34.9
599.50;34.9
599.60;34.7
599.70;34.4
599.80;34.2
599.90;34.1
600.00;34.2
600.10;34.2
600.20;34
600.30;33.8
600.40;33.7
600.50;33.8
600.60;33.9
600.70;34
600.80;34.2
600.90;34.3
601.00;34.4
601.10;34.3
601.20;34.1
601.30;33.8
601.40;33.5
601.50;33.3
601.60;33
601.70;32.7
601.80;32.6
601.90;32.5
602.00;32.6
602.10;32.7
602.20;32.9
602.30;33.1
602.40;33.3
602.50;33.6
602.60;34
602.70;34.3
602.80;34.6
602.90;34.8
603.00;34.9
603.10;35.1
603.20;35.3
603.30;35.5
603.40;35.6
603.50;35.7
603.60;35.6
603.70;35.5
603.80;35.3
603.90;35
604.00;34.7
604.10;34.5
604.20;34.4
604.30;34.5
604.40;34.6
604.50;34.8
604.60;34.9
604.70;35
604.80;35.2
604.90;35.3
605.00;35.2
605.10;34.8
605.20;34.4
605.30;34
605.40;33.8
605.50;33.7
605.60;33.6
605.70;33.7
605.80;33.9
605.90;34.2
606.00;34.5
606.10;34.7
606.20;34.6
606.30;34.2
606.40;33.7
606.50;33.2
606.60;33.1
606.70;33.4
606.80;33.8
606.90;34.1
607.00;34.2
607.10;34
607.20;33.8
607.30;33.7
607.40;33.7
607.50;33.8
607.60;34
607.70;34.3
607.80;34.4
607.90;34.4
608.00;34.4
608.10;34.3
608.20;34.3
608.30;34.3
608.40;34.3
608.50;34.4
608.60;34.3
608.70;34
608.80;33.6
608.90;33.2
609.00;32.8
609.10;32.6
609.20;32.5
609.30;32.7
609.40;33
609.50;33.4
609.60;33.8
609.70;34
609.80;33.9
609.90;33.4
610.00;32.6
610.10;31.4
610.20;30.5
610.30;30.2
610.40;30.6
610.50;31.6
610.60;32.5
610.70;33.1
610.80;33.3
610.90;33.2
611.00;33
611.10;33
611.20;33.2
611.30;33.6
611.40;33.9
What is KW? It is 602.90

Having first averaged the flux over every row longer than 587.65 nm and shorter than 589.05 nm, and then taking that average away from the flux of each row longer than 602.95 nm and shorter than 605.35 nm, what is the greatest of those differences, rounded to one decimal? 4.8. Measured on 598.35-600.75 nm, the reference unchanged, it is 4.0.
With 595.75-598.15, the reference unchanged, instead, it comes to 5.3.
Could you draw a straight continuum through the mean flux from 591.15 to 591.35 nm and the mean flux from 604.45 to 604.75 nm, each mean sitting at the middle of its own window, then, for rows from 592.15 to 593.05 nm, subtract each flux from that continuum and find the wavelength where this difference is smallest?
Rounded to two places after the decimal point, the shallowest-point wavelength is 592.50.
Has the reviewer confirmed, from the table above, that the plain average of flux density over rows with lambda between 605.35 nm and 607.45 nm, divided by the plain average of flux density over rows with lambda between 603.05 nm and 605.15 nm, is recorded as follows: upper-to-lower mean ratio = 0.97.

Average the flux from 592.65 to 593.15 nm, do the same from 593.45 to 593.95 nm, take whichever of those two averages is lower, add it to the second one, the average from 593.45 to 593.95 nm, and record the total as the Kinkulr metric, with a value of 70.0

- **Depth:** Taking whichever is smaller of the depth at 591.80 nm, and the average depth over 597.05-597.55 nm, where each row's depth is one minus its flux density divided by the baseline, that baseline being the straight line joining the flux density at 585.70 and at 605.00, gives -0.041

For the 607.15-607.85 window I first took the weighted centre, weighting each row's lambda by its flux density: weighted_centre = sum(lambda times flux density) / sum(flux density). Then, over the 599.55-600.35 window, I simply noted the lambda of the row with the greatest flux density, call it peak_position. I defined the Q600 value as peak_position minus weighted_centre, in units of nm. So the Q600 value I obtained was -7.90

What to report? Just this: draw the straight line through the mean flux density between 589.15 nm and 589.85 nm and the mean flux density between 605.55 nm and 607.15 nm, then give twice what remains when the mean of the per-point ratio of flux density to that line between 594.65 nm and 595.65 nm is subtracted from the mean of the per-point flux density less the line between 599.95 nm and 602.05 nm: 3.2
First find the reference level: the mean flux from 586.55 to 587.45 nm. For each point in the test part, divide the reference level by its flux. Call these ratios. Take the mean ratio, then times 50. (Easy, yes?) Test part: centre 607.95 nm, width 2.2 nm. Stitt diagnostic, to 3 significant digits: 50.4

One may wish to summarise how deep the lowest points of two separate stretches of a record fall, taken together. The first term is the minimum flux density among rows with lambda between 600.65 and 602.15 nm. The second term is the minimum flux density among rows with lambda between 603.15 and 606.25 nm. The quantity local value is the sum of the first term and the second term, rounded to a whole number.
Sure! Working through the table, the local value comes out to 66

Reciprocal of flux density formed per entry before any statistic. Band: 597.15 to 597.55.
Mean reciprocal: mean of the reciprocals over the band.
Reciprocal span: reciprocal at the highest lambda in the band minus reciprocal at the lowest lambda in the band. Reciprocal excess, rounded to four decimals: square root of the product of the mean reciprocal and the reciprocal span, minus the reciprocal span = 0.0027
